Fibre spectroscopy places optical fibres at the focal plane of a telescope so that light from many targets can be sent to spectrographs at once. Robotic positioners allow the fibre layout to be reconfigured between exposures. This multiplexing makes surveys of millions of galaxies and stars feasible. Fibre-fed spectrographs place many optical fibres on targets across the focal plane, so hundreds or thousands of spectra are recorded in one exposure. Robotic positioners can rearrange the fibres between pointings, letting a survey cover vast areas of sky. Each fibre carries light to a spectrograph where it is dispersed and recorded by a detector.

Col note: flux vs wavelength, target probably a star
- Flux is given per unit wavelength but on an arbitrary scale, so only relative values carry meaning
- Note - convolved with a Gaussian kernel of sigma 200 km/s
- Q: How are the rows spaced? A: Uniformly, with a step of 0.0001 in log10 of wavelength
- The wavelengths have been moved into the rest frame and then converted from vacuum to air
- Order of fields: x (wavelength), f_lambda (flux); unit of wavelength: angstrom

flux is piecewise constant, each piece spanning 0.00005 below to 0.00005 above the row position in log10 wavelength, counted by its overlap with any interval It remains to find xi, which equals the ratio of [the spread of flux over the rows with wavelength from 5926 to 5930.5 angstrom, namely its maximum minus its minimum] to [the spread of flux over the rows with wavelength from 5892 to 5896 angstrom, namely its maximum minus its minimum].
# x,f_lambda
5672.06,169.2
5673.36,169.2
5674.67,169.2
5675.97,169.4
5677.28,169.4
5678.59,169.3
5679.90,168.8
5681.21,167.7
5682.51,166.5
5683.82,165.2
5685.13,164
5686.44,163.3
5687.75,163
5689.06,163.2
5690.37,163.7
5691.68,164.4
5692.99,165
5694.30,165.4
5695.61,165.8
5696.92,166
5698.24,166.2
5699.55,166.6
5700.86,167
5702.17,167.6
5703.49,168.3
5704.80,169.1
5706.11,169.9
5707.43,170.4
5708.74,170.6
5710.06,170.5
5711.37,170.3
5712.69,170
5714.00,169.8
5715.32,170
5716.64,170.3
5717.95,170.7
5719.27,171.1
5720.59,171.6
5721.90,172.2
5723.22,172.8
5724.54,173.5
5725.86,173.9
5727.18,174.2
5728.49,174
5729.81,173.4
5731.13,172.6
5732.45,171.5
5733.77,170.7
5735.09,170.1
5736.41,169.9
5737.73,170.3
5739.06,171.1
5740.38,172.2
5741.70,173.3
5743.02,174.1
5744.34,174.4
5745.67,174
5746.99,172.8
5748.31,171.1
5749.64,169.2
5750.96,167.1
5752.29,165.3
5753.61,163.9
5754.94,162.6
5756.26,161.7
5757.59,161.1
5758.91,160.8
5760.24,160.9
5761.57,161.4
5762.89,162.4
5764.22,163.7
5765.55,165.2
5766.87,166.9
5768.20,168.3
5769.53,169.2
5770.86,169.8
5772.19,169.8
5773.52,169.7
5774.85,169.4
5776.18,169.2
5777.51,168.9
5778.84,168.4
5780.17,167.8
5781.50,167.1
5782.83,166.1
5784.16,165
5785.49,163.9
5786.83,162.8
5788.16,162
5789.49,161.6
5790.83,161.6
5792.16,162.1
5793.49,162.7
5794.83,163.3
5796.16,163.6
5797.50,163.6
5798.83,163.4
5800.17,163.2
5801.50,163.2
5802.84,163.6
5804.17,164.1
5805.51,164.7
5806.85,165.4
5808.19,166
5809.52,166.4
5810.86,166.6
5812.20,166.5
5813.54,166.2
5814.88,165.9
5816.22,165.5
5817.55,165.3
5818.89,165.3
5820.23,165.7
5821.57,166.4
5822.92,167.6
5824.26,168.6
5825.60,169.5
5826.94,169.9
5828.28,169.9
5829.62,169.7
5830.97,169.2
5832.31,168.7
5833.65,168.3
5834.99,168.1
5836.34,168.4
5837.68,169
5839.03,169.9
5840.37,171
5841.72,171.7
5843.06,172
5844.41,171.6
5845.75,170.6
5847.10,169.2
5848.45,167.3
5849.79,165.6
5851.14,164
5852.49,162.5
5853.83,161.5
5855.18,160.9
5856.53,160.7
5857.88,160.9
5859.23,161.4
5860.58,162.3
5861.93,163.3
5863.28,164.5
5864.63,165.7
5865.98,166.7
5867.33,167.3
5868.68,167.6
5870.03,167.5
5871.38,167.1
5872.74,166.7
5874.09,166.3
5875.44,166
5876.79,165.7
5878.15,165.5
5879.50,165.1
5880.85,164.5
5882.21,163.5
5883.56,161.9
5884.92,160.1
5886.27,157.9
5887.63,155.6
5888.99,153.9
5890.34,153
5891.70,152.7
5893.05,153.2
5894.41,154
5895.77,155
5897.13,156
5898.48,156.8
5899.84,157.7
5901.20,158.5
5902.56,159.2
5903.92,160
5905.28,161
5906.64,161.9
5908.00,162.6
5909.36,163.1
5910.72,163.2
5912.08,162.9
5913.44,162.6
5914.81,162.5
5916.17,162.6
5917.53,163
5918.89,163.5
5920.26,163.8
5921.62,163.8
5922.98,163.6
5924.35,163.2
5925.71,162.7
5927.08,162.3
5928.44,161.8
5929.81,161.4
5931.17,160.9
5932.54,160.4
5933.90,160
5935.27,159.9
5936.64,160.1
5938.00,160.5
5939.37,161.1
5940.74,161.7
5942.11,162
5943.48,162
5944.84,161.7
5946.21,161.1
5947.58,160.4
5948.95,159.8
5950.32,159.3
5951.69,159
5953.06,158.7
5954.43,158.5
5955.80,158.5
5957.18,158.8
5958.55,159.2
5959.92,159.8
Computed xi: 0.5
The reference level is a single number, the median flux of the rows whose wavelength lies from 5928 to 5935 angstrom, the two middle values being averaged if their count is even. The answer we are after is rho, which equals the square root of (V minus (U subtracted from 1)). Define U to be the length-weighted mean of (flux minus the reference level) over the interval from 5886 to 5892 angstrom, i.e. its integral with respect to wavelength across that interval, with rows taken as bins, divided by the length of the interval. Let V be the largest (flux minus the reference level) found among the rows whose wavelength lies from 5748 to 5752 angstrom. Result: 1.7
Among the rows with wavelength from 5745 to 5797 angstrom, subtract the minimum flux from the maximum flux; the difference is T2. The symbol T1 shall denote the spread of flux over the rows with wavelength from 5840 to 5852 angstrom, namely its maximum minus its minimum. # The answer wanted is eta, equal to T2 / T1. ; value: 1.65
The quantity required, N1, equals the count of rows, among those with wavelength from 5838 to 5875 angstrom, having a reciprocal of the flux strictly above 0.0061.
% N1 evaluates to 8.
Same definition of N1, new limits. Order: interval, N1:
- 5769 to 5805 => 14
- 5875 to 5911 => 22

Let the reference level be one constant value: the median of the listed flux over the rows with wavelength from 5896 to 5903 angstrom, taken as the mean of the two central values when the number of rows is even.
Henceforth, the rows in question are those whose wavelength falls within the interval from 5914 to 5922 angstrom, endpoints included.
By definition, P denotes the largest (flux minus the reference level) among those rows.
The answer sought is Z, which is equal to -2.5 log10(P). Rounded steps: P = 6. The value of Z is -1.96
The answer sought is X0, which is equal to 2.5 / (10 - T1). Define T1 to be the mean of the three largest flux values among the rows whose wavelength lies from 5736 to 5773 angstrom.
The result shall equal -0.0152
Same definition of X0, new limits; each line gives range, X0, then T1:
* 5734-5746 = -0.0152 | 174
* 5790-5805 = -0.0163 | 164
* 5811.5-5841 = -0.0156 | 170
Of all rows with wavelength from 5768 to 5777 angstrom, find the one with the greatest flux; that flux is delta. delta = 169.8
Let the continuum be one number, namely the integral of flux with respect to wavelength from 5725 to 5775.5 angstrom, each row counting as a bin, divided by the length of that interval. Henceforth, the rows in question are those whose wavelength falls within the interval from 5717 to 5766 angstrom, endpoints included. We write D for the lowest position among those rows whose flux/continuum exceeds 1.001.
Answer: 5717.95 angstrom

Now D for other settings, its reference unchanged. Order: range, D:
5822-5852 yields 5825.60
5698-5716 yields 5704.80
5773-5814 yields 5773.52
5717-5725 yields 5717.95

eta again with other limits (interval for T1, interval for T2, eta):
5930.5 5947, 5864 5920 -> 7.10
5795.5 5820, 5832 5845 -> 1.15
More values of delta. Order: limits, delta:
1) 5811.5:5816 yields 166.5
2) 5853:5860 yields 161.5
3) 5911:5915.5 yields 162.9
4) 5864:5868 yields 167.3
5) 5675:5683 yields 169.4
